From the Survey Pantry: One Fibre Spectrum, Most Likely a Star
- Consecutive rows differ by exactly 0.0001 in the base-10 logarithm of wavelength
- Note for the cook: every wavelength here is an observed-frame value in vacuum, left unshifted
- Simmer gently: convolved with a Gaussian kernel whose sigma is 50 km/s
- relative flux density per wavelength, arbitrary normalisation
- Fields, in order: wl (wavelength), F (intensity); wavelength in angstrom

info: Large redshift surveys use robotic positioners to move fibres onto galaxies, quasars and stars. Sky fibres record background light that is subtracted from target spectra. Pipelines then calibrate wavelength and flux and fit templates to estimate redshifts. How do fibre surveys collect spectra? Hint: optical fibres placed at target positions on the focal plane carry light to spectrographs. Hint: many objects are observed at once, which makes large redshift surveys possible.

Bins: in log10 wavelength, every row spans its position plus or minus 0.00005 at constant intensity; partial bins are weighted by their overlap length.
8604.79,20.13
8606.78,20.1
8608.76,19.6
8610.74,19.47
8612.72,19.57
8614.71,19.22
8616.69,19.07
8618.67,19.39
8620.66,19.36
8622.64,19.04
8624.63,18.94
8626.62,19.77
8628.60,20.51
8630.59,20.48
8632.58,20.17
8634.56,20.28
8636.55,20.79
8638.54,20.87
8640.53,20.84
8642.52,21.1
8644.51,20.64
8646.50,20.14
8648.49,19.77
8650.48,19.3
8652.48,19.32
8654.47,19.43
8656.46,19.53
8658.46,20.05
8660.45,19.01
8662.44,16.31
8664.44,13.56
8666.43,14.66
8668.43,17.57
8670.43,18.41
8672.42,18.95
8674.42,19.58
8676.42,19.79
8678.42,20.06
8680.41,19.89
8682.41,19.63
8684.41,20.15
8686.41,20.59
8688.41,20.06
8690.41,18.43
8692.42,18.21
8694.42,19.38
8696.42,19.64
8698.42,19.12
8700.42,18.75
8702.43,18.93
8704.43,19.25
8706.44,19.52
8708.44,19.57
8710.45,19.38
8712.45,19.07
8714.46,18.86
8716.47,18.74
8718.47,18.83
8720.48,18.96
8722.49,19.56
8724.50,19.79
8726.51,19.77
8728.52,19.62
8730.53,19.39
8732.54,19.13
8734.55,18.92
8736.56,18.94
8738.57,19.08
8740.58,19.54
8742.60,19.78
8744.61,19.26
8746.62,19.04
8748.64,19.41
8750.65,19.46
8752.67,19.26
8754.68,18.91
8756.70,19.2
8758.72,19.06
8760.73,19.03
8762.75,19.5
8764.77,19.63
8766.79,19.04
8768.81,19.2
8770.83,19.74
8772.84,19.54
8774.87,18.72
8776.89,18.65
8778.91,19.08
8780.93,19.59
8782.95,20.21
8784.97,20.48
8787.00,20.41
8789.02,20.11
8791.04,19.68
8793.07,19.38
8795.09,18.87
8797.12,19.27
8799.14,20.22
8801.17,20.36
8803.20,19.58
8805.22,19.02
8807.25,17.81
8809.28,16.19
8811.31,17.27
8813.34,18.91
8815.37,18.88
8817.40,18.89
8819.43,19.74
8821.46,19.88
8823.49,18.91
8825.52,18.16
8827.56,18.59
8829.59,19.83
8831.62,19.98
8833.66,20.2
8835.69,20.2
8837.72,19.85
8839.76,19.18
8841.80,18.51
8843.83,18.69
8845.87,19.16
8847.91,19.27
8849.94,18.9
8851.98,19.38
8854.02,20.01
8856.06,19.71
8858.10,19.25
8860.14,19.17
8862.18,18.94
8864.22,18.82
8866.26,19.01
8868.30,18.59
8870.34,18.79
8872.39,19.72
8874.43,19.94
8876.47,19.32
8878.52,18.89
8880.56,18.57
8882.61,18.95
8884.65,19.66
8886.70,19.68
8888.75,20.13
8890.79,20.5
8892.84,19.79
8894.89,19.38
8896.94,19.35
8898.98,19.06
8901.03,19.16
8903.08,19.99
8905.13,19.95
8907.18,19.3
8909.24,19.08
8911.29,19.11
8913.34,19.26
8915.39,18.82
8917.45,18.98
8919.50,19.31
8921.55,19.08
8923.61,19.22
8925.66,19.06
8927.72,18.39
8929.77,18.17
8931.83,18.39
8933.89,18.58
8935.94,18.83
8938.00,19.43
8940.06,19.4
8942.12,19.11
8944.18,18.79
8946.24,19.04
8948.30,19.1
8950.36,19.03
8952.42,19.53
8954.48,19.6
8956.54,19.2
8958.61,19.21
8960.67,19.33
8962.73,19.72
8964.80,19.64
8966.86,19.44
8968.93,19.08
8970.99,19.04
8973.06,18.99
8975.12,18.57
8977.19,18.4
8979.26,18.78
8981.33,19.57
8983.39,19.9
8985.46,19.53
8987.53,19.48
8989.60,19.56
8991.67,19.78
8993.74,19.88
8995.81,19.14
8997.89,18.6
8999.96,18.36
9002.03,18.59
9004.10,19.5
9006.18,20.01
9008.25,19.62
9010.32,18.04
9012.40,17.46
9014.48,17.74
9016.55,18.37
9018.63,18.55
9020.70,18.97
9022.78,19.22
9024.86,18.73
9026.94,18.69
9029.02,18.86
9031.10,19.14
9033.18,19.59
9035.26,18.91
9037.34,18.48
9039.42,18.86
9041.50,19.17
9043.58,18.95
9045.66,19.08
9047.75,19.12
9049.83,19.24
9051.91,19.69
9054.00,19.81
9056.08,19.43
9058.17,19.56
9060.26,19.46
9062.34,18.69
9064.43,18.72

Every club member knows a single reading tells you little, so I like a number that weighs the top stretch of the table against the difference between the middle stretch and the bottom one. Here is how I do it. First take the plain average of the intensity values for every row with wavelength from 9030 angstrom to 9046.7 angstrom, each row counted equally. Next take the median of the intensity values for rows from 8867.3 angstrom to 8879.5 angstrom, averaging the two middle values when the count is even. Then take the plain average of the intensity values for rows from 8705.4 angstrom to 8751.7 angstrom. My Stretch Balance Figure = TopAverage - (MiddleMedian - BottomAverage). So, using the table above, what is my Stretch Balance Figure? 19.2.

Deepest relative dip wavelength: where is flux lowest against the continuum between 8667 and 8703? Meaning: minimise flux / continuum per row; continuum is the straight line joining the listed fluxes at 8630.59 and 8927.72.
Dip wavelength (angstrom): 8668.43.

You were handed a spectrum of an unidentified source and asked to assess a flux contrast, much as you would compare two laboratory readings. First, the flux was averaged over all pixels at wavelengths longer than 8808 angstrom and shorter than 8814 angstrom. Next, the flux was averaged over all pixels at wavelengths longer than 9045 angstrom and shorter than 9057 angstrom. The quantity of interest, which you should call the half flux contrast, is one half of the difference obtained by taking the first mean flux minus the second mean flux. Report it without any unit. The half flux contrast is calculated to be -1.0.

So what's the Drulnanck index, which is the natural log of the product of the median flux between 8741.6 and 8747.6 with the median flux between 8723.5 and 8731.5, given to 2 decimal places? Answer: 5.94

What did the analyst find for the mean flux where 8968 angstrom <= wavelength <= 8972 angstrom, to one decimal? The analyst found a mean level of 19.1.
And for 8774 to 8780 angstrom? 18.8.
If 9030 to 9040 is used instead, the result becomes 19.0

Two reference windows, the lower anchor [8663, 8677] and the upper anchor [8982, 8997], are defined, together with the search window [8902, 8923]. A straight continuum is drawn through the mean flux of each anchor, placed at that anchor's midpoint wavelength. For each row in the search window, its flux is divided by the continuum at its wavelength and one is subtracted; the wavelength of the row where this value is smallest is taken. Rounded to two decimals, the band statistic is 8915.39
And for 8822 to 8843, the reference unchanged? 8825.52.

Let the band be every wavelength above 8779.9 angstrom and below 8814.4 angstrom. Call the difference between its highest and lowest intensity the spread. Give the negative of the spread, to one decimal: -4.3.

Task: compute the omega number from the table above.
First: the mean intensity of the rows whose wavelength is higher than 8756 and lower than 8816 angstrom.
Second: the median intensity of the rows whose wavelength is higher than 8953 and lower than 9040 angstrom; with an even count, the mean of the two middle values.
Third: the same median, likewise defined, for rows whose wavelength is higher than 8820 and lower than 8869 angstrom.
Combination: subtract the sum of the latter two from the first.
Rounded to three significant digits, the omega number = -19.1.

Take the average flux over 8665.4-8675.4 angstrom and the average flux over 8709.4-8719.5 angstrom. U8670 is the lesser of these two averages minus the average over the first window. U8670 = 0.00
